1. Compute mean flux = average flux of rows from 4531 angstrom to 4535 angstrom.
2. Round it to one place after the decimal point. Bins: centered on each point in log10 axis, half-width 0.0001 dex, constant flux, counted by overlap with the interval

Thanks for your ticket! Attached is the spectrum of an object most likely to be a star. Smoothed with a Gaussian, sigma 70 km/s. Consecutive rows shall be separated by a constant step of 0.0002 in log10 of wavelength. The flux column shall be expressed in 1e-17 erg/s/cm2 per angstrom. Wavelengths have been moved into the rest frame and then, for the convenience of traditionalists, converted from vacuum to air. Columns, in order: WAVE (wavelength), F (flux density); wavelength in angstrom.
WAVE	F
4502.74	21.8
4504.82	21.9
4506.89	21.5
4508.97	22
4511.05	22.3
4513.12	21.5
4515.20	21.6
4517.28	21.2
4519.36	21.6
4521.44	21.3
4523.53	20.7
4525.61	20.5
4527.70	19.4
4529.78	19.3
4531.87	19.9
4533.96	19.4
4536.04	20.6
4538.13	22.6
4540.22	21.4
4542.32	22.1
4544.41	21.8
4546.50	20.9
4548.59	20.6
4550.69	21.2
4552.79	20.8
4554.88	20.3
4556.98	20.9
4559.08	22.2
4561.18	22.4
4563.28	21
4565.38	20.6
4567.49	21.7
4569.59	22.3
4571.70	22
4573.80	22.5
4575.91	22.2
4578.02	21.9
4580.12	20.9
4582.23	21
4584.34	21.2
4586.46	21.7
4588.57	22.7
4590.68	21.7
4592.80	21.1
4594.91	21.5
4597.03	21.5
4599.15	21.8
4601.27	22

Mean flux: 19.6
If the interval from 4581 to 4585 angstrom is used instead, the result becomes 21.1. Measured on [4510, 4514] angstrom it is 21.9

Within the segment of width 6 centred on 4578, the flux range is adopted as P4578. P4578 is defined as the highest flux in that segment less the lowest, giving 1.30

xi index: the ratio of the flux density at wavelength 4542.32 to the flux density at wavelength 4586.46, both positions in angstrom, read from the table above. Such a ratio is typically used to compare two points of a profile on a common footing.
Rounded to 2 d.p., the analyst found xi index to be 1.02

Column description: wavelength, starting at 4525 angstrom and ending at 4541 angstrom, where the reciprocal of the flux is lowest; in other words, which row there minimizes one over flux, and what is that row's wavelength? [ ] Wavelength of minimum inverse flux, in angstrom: 4538.13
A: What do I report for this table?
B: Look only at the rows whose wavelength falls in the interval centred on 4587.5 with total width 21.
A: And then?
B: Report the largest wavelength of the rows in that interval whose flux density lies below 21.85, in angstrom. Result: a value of 4597.03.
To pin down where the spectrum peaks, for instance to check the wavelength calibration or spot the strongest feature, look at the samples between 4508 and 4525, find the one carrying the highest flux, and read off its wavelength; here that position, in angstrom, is 4511.05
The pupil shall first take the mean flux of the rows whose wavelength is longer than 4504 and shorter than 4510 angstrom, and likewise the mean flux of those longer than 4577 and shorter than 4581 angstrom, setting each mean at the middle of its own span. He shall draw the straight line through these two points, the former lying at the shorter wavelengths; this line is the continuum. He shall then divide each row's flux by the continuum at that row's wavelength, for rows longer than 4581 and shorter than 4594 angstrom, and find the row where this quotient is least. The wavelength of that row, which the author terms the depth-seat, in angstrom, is 4582.23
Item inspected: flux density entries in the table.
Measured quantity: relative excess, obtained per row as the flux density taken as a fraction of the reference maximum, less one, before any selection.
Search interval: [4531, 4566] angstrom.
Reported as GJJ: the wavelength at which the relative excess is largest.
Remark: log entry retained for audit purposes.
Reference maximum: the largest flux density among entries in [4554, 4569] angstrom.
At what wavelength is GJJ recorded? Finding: 4538.13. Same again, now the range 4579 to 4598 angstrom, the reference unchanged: 4588.57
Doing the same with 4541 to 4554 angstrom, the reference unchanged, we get 4542.32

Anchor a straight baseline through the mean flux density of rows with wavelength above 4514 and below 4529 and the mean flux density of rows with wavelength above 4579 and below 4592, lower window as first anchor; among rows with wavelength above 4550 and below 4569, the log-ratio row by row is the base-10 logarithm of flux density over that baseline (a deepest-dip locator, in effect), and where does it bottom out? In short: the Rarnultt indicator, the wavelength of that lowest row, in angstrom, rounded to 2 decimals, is 4554.88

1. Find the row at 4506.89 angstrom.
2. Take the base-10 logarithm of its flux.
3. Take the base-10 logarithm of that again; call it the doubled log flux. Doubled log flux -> 0.125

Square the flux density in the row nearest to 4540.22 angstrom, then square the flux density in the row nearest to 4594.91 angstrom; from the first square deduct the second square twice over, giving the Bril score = -467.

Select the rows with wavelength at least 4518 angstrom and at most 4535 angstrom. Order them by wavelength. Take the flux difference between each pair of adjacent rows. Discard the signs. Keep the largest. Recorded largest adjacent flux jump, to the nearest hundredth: 1.10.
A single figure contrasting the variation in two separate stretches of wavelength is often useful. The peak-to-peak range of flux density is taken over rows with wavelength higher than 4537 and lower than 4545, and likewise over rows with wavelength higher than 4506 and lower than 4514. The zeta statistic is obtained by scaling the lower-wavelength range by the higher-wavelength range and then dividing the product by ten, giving 0.10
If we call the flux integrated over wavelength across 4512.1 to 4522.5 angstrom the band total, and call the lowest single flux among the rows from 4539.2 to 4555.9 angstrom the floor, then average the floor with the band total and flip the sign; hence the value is -122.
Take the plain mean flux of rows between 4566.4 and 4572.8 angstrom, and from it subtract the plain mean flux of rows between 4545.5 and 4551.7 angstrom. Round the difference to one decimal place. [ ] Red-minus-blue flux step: 1.1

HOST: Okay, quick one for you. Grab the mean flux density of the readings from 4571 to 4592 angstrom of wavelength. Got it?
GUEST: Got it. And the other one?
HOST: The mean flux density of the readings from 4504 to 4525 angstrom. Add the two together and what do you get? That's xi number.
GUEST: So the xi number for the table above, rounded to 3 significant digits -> 43.3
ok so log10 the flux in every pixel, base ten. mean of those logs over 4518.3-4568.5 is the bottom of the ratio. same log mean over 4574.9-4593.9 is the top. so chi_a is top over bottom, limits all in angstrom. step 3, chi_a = 1.01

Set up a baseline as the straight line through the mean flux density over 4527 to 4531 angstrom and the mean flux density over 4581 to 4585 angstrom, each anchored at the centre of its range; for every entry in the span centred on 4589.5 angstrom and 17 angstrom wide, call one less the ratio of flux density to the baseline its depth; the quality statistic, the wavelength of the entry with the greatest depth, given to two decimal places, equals 4592.80 angstrom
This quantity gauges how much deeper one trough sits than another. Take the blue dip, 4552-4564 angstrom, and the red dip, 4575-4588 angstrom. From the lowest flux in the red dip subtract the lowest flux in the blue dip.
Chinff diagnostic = 0.60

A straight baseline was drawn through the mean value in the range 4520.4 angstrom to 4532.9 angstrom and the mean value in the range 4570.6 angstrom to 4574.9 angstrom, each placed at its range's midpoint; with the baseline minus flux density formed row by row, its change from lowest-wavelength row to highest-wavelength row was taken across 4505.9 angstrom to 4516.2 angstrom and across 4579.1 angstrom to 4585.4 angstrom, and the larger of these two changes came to 0.3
